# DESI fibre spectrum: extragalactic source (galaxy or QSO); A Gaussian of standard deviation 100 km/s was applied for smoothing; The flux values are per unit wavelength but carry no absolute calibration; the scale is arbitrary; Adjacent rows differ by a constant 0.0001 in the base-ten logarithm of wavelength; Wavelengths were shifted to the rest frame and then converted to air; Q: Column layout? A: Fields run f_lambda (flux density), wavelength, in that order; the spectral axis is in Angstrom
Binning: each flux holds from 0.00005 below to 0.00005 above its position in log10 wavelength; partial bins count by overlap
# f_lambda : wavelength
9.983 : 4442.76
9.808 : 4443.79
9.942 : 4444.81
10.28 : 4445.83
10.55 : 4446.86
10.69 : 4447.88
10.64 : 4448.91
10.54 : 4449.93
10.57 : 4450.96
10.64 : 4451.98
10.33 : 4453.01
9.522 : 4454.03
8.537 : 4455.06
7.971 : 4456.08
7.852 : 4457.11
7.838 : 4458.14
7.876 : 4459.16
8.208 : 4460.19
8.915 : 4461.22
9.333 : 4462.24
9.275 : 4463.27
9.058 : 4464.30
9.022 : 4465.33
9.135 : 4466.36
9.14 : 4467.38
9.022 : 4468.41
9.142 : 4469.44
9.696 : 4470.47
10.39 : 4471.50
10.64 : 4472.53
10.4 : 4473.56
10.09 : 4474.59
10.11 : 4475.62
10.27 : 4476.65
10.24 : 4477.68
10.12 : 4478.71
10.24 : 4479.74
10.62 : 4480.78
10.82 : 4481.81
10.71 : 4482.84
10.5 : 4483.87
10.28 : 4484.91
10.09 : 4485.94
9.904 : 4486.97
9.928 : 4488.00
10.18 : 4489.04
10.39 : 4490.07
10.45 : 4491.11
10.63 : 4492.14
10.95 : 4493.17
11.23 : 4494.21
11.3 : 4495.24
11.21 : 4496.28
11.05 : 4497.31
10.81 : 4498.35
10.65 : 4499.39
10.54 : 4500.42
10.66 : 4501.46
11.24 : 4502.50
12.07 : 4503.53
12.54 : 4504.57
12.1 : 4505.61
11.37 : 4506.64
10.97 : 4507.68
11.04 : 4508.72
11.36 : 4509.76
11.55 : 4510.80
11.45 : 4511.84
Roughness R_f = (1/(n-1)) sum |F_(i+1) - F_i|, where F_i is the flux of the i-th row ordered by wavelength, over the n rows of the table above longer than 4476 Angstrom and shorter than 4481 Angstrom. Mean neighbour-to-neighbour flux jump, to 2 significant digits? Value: 0.16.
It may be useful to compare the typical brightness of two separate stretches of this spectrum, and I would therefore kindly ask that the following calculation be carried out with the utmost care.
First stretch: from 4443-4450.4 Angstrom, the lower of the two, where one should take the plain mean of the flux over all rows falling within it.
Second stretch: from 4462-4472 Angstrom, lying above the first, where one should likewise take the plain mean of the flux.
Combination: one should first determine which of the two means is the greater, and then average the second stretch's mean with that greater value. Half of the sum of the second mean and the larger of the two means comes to 9.8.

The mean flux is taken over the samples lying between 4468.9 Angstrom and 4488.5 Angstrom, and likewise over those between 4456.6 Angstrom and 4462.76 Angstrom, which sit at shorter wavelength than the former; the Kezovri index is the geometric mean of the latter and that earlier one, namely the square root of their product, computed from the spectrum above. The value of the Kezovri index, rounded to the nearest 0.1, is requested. 9.2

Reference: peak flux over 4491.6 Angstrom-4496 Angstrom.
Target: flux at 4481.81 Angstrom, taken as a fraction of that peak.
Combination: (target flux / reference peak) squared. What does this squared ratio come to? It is 0.92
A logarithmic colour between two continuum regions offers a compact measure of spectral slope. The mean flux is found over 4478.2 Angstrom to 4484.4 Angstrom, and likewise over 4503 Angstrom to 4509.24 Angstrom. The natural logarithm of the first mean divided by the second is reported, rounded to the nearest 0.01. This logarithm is -0.11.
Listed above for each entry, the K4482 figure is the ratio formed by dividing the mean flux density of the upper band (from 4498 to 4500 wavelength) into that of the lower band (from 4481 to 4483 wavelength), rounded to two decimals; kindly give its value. 1.00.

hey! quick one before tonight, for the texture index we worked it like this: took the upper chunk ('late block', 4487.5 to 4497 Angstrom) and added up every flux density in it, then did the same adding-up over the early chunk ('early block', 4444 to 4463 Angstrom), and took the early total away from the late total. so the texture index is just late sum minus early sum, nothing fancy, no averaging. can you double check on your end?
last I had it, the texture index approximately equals -74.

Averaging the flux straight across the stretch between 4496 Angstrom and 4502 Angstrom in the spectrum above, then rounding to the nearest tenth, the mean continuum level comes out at 10.8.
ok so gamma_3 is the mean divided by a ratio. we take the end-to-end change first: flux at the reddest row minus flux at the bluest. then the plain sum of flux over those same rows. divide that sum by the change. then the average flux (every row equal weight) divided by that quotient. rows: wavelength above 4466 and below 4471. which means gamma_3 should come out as 0.11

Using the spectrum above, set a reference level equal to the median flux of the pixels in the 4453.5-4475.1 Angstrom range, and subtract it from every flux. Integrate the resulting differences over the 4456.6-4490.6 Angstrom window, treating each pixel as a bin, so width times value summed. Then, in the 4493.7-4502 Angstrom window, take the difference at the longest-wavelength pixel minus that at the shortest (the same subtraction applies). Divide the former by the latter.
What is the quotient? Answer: -33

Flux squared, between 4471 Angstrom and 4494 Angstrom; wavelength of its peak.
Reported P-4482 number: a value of 4493.17 Angstrom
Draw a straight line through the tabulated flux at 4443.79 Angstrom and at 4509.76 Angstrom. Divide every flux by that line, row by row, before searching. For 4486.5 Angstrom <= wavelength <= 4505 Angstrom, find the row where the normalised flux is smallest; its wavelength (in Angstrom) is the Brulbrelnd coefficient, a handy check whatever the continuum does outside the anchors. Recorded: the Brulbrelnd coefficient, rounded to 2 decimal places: 4486.97 Angstrom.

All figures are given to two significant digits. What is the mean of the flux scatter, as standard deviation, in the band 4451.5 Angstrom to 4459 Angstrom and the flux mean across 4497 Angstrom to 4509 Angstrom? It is 6.2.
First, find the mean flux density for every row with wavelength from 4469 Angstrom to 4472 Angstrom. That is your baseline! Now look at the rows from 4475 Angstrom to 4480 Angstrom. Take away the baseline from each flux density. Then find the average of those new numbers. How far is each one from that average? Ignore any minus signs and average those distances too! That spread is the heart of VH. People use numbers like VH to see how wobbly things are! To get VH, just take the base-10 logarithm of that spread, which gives -1.19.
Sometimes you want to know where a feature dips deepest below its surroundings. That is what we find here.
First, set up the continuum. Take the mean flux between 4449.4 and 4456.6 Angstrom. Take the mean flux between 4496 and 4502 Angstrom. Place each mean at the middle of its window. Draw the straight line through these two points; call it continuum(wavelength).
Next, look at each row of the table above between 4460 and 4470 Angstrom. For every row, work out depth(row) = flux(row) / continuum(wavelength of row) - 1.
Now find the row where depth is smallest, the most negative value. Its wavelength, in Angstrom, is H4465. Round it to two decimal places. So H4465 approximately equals 4460.19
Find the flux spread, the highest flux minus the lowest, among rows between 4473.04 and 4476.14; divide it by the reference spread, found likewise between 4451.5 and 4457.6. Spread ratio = 0.11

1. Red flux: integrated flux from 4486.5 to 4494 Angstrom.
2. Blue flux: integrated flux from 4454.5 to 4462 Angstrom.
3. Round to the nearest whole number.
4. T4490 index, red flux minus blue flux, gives 16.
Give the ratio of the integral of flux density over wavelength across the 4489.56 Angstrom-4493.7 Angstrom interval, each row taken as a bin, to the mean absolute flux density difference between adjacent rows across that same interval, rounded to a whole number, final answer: 235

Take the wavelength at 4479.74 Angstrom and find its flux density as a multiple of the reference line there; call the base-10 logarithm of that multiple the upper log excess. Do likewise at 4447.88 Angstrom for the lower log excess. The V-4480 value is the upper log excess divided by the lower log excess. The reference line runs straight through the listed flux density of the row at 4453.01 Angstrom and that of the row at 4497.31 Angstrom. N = -1.2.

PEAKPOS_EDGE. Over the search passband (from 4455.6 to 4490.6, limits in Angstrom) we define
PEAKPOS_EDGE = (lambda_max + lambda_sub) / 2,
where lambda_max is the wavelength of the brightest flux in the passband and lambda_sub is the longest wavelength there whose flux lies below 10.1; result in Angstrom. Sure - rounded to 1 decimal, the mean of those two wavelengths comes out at 4484.9 Angstrom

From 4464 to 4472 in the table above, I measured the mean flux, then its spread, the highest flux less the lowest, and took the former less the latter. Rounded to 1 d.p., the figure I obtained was 8.0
